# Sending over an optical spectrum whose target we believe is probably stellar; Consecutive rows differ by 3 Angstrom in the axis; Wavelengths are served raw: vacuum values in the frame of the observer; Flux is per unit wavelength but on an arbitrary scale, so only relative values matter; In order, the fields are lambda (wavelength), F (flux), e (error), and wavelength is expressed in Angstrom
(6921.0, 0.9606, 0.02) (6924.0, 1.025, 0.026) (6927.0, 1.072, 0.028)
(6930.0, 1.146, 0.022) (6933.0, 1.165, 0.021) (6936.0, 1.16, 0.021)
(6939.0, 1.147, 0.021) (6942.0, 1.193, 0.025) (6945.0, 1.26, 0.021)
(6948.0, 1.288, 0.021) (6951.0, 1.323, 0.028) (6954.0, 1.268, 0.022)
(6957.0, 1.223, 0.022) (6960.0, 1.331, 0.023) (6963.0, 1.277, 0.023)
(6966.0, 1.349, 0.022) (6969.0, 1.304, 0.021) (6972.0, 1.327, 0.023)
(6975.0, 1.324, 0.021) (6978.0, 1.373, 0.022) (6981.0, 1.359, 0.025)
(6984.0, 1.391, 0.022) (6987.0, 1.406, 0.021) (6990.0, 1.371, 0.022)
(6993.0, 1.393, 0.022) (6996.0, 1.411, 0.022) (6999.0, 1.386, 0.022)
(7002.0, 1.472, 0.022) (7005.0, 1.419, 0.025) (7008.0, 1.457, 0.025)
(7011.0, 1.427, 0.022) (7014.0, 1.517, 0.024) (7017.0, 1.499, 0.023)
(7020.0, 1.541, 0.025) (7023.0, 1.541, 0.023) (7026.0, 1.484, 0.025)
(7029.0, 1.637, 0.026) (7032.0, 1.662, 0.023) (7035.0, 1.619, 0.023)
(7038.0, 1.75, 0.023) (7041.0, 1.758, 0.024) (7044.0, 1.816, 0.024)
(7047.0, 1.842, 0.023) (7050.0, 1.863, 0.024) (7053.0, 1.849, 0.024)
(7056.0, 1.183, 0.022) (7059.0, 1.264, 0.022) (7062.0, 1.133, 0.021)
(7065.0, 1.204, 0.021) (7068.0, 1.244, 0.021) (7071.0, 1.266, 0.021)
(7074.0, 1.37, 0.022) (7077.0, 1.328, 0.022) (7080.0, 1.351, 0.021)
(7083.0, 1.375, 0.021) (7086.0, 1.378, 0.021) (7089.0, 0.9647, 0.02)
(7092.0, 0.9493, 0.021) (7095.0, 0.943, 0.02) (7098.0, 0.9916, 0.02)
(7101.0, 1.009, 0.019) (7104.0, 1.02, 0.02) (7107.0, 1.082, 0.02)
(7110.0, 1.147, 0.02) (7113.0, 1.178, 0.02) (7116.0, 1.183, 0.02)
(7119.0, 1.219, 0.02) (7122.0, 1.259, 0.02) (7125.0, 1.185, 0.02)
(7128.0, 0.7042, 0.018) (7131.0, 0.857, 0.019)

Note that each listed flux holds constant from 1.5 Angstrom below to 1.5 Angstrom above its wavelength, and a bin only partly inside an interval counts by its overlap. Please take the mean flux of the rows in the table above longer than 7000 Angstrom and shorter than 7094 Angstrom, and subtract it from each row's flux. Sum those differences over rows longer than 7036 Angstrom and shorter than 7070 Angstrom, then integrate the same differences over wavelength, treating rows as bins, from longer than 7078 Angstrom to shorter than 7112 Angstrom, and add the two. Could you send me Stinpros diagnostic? -10.6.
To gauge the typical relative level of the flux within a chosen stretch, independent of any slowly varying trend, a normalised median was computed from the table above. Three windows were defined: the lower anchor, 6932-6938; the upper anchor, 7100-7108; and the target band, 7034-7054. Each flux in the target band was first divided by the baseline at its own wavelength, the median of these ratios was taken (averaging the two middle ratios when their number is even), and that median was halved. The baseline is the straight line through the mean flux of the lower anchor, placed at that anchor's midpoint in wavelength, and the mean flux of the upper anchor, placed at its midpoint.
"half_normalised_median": 0.840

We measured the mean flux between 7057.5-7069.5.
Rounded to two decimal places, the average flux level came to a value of 1.21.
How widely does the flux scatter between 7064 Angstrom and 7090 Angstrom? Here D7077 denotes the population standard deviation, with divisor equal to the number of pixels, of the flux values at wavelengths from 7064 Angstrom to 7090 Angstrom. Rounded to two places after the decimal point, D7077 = 0.12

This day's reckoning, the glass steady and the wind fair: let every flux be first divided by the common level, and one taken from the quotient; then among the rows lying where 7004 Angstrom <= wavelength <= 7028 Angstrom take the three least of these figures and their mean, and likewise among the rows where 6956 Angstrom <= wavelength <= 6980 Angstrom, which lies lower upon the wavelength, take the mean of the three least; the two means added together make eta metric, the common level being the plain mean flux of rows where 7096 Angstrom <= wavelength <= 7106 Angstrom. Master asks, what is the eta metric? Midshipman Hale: 0.7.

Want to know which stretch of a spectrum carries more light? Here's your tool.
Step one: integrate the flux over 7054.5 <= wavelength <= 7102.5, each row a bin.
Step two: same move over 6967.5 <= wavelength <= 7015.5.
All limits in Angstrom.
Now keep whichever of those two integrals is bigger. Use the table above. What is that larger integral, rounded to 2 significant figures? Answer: 67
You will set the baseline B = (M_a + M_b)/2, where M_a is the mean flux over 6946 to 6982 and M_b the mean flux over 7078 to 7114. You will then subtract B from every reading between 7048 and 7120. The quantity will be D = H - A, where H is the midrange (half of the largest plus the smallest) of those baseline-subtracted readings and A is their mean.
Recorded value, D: 0.17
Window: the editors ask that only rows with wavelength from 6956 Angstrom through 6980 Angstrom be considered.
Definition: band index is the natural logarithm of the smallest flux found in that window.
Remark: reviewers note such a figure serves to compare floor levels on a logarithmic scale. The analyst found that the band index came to 0.20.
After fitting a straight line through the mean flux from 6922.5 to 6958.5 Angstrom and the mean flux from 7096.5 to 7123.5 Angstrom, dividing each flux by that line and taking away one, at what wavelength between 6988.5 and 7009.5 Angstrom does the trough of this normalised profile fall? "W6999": 6990.0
